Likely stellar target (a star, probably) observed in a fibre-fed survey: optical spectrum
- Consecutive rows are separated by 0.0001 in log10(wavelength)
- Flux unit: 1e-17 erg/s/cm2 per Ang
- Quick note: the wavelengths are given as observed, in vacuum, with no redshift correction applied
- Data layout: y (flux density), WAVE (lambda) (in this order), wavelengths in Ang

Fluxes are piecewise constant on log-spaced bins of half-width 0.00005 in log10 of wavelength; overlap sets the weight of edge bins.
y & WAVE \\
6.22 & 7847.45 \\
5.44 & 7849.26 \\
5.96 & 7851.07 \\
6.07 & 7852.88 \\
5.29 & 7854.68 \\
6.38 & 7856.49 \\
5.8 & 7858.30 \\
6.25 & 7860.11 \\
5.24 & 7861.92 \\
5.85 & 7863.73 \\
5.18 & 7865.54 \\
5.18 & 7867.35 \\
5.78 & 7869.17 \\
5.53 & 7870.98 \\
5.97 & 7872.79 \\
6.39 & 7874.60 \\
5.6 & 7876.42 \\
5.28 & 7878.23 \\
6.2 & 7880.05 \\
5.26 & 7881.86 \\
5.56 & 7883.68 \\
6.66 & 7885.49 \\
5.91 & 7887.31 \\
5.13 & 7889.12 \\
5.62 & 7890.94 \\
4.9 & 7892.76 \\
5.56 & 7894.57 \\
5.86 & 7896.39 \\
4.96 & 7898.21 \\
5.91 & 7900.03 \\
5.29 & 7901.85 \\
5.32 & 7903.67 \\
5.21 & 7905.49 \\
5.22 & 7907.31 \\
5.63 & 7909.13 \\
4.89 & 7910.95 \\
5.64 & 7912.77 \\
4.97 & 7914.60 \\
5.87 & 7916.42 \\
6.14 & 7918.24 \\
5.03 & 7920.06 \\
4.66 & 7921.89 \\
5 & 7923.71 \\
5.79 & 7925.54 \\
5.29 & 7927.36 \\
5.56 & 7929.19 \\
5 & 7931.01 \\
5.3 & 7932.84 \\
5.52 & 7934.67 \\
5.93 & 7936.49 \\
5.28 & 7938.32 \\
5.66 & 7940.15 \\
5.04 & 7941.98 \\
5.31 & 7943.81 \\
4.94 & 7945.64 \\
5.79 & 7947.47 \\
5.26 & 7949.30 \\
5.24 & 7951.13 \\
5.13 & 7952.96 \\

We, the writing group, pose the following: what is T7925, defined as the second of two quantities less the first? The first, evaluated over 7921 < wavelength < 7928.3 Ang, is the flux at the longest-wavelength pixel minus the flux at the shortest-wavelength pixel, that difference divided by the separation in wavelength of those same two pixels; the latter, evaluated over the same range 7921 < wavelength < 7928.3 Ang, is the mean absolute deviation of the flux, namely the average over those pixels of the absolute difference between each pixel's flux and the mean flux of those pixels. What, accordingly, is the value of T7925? 0.240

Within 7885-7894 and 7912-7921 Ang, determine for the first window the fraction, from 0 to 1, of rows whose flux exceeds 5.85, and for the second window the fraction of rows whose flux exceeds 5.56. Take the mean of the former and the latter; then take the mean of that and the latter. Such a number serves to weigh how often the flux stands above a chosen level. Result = 0.55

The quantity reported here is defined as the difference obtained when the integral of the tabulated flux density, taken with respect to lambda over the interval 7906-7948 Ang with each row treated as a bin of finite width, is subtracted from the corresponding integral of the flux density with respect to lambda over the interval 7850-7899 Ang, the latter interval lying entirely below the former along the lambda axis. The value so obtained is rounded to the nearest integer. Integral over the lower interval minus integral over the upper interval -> 53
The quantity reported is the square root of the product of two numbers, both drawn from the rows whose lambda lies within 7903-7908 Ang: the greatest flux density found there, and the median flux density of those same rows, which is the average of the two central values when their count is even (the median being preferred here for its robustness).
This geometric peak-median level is 5.3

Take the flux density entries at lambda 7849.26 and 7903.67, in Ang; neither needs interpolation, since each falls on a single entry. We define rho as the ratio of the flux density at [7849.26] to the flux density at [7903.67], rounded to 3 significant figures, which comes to 1.02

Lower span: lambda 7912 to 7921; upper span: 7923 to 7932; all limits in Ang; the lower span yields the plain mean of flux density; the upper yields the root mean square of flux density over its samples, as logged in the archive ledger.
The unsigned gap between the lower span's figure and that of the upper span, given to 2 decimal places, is 0.19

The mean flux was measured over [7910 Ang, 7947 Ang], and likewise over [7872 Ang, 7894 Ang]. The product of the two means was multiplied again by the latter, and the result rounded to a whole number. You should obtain 174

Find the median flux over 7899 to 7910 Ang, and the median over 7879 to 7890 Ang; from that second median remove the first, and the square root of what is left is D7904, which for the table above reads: 0.66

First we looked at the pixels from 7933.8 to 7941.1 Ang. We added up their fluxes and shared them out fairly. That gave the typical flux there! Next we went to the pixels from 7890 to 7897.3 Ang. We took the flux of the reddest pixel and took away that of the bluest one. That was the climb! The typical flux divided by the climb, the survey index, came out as 23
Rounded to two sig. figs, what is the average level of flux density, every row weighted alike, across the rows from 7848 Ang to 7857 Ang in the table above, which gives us 5.8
